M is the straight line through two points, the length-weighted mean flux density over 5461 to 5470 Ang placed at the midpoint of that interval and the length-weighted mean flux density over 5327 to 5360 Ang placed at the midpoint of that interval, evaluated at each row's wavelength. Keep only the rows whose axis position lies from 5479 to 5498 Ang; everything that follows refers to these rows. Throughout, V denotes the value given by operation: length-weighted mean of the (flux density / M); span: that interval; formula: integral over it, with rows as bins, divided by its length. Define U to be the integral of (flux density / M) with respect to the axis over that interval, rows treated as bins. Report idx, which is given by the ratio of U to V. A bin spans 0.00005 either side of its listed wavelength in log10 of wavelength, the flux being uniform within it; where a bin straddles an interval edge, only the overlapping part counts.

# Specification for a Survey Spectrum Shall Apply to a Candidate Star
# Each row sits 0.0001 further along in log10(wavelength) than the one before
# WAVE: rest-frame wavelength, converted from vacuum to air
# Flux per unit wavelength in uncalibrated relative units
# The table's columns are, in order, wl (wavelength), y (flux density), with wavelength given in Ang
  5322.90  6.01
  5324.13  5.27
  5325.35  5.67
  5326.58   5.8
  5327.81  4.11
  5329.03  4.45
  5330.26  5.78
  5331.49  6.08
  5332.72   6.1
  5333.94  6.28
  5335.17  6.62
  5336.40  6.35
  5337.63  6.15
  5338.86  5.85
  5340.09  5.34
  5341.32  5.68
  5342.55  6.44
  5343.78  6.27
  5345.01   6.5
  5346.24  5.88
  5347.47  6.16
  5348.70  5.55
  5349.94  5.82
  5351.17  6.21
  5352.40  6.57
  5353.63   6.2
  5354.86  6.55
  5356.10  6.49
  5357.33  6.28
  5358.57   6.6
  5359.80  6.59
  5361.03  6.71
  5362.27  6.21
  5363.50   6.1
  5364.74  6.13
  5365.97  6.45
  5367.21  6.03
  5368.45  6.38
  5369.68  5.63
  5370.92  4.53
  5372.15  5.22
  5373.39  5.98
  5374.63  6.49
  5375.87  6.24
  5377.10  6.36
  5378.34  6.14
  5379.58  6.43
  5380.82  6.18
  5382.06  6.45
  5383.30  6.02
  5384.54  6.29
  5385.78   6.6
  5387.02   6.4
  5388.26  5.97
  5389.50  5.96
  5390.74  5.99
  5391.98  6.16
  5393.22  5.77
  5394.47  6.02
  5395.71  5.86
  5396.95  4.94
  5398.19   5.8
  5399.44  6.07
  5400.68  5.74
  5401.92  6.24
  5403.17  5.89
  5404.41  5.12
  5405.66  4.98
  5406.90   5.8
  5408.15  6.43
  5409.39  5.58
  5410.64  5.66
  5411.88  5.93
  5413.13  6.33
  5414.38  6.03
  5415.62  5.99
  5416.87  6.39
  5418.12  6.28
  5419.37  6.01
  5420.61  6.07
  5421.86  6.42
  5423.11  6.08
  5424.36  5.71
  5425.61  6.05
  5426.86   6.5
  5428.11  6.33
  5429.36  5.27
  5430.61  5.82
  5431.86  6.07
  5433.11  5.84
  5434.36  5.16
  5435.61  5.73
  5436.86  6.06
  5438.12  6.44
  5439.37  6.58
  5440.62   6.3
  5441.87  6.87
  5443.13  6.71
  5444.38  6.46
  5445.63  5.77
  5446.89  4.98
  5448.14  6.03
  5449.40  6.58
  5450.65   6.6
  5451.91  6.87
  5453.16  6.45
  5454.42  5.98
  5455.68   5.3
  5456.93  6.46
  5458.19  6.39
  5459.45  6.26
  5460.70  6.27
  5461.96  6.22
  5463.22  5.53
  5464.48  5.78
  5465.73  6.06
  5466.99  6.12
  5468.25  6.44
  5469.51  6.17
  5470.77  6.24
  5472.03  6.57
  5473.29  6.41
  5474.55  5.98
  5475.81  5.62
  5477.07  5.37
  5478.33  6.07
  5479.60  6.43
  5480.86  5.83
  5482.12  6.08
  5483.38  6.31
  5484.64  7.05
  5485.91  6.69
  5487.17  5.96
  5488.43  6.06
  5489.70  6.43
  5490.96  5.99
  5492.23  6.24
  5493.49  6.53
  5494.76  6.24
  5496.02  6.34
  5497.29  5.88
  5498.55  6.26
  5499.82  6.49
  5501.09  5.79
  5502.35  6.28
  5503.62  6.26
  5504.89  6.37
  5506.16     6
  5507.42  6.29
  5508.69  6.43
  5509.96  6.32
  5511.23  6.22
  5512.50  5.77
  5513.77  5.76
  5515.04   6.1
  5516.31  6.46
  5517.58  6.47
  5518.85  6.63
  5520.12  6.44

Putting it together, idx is 19.00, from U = 19.7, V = 1.04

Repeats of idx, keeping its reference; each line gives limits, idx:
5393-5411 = 18.00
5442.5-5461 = 18.50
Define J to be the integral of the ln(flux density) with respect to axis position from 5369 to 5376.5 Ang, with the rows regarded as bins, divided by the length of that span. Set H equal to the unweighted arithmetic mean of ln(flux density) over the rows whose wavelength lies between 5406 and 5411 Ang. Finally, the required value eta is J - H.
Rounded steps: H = 1.77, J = 1.73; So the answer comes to -0.034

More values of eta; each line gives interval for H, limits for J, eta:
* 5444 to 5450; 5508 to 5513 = 0.041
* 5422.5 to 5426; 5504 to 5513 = 0.042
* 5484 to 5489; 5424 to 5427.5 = -0.051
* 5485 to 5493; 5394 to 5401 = -0.084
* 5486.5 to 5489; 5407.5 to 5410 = -0.003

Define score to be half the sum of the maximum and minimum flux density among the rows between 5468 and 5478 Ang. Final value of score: 5.97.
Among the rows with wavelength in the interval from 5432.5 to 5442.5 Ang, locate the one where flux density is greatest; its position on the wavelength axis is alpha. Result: 5441.87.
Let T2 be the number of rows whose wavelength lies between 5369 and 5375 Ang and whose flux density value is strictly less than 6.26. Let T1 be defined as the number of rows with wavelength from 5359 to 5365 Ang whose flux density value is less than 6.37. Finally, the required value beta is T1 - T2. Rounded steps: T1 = 3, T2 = 4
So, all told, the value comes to -1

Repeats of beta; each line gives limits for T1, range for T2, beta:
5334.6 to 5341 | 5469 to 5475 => 1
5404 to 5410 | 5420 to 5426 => 0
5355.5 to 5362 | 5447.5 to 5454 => 0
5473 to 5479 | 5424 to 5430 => 1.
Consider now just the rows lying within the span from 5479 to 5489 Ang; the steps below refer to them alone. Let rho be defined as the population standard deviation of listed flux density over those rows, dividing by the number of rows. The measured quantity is 0.38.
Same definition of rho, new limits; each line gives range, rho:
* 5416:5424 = 0.16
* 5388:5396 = 0.11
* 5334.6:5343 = 0.42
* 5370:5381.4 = 0.62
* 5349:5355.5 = 0.28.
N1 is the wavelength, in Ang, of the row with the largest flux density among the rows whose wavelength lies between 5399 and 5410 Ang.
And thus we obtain 5408.15 Ang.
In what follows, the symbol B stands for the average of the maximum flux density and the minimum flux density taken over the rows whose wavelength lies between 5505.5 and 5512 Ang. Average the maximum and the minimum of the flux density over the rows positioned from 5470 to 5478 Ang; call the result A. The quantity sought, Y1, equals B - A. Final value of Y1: 0.2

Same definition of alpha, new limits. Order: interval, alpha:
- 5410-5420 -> 5416.87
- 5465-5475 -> 5472.03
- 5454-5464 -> 5456.93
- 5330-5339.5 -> 5335.17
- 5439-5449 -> 5441.87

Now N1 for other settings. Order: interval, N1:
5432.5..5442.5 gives 5441.87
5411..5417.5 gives 5416.87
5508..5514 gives 5508.69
